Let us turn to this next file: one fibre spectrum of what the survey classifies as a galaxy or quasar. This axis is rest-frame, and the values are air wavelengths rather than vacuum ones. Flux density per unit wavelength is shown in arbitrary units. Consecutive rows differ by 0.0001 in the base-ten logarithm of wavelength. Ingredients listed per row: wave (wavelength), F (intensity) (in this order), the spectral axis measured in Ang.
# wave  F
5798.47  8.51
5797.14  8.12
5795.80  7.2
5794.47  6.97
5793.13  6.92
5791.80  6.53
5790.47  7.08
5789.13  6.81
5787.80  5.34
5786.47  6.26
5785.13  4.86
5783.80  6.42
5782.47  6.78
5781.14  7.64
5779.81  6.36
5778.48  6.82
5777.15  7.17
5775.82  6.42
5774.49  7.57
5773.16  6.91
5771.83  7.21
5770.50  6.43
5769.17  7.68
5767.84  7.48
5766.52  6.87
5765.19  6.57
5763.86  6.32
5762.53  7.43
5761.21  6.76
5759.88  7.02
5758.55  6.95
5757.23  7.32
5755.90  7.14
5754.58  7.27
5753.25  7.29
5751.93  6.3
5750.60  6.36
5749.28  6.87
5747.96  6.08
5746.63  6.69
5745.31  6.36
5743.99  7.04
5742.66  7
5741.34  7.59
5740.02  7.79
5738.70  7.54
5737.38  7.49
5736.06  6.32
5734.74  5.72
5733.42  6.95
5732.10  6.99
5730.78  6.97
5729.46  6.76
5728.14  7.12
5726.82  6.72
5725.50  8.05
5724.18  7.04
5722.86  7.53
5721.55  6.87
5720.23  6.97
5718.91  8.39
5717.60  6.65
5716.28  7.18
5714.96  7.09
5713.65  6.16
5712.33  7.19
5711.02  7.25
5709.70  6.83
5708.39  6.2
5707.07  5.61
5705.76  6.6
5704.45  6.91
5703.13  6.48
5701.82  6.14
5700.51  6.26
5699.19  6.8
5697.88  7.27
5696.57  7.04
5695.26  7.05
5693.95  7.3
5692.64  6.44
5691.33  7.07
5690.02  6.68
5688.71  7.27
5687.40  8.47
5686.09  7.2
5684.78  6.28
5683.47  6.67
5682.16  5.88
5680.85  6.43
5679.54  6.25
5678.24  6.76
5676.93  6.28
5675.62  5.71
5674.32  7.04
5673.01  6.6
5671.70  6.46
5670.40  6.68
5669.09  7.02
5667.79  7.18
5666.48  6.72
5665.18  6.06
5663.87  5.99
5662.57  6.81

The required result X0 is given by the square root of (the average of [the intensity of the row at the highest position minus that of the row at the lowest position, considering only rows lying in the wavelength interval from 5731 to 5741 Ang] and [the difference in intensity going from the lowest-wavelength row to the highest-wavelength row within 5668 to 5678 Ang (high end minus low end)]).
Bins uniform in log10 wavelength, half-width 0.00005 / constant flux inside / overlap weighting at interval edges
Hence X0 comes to 0.2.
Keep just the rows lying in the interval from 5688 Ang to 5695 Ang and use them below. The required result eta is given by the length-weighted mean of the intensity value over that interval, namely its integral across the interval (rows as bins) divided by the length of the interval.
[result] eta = 6.97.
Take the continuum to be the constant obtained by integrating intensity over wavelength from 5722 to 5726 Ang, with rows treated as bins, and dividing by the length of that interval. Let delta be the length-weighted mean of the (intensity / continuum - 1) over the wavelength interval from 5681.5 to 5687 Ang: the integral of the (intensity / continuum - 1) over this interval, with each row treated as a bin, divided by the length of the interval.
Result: -0.12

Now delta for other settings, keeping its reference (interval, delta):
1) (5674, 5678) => -0.16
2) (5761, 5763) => -0.05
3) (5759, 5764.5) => -0.08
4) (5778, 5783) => -0.08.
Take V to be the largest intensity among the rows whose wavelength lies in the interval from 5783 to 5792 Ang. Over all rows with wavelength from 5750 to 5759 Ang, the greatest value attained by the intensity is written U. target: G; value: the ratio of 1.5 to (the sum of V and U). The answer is 0.104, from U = 7.32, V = 7.08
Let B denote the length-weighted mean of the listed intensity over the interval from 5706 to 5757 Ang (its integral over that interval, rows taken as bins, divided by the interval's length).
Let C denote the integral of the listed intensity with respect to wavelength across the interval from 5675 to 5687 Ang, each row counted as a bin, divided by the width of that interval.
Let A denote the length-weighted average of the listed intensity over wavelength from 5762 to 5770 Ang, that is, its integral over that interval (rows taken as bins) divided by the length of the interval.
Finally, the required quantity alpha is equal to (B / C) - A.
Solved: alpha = -6.0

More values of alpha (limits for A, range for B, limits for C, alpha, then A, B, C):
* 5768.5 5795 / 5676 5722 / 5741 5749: -5.7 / 6.71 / 6.8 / 6.76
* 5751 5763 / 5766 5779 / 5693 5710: -6.0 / 7.03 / 7.1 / 6.65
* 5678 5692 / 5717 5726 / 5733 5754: -5.7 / 6.82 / 7.4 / 6.84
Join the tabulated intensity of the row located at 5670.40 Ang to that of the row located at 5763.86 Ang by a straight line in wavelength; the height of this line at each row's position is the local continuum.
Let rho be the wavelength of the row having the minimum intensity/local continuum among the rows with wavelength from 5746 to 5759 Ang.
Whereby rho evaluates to 5747.96 Ang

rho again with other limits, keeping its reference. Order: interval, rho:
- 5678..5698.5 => 5682.16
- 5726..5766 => 5734.74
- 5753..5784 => 5763.86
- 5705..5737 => 5707.07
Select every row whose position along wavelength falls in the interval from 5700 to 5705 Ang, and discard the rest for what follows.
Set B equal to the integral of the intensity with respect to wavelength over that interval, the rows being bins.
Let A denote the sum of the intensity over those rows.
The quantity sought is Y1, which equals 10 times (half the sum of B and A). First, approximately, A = 26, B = 32.2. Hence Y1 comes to 290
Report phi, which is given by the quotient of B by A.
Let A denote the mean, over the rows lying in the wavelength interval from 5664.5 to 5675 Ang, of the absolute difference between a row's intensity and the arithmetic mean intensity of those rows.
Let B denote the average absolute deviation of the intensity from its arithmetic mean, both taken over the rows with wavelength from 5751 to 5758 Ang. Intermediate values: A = 0.27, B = 0.31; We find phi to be 1.13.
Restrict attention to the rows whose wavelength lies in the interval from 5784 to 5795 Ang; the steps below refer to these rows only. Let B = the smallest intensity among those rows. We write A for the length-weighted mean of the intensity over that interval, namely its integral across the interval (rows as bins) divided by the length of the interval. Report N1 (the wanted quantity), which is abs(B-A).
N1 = 1.48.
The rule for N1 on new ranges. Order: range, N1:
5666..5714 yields 1.10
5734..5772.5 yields 1.21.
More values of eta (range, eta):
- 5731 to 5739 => 6.81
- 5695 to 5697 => 7.05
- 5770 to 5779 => 6.94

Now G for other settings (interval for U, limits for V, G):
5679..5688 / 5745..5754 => 0.095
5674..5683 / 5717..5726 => 0.097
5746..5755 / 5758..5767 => 0.102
